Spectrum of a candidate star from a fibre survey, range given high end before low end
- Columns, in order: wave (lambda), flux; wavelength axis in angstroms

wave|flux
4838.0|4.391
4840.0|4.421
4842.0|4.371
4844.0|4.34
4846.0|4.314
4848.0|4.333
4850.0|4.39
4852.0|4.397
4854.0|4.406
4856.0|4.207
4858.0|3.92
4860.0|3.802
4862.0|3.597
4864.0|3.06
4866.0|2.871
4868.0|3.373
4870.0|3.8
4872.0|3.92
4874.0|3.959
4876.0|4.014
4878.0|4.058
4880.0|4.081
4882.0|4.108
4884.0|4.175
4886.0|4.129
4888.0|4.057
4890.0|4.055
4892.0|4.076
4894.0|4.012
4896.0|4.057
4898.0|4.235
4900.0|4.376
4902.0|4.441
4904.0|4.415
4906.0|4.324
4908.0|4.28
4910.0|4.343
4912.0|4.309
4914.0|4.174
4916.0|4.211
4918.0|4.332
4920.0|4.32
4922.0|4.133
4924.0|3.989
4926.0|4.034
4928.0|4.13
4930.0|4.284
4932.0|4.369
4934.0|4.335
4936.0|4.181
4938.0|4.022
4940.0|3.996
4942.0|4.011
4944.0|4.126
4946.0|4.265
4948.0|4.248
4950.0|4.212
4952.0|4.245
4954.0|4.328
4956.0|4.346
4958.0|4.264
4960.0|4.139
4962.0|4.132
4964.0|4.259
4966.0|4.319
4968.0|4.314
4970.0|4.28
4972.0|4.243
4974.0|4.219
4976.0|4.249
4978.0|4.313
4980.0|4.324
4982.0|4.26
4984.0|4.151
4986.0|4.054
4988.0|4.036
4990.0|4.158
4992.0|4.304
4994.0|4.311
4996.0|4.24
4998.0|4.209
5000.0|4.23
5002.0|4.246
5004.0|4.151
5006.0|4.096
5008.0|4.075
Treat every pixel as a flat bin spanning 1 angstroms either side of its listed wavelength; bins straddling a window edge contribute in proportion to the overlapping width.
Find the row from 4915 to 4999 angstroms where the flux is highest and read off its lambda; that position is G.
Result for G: 4932.0 angstroms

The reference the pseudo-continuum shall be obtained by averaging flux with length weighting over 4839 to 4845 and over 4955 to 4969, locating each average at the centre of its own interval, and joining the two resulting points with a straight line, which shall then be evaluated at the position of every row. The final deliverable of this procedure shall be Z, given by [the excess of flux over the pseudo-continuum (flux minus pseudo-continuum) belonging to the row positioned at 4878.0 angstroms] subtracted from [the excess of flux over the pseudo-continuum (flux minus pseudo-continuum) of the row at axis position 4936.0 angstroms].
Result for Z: 0.18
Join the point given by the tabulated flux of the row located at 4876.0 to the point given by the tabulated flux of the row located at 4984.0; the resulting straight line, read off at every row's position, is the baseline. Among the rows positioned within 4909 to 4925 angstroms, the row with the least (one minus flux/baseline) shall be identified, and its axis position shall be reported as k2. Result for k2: 4910.0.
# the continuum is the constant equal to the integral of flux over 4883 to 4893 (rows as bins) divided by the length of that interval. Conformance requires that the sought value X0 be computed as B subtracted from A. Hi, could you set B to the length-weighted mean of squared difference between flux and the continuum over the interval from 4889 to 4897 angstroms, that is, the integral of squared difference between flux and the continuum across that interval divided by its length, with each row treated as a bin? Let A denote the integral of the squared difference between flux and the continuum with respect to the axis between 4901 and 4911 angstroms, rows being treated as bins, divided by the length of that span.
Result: 0.069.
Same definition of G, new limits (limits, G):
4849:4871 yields 4854.0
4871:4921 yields 4902.0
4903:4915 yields 4904.0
